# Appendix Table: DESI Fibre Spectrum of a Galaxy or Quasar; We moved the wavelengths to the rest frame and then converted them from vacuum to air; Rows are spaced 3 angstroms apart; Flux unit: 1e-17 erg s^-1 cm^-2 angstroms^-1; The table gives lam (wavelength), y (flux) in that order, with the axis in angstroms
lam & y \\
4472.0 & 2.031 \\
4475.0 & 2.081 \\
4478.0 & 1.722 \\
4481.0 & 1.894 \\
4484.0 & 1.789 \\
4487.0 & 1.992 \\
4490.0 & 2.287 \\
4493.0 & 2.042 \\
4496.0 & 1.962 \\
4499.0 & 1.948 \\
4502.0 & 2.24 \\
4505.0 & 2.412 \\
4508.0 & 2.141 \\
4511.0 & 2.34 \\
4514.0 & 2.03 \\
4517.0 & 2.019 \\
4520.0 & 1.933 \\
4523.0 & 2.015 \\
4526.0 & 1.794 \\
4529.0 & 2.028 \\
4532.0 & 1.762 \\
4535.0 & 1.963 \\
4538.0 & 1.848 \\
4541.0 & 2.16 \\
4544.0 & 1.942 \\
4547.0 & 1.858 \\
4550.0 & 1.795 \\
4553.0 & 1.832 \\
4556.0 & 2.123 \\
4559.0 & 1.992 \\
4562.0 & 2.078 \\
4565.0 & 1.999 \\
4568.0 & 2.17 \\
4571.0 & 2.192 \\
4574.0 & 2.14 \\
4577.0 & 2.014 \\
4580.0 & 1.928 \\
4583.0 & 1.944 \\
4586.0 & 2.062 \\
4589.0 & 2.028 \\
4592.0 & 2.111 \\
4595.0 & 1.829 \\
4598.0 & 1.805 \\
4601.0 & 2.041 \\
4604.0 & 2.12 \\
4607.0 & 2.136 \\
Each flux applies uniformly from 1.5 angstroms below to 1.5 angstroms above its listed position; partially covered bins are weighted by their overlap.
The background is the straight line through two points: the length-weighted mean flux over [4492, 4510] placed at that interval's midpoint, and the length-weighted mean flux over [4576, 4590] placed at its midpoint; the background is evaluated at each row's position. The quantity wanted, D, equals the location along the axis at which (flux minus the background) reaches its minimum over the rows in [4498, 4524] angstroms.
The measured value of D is 4499.0 angstroms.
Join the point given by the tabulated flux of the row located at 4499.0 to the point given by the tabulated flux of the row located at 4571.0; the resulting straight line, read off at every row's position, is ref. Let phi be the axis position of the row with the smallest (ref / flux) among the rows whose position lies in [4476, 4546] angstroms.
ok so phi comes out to 4505.0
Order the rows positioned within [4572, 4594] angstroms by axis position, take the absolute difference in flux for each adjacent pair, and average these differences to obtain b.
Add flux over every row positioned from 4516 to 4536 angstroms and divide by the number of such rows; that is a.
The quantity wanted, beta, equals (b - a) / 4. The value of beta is -0.463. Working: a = 1.93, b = 0.08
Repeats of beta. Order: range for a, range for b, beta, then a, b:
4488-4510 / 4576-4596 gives -0.511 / 2.15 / 0.10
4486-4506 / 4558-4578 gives -0.509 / 2.13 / 0.09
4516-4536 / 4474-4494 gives -0.425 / 1.93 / 0.23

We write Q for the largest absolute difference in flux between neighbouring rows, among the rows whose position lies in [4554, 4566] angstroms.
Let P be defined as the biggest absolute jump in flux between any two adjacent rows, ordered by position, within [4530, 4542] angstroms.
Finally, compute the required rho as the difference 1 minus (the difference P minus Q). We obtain 0.82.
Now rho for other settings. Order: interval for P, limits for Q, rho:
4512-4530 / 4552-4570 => 1.06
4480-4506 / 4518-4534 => 0.97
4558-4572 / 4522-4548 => 1.14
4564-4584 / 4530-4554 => 1.14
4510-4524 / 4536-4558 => 1.00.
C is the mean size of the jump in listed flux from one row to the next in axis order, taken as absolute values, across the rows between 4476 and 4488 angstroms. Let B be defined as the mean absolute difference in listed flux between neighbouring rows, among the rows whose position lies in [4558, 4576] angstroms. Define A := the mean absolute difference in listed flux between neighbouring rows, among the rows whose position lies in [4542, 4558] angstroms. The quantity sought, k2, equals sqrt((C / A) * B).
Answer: 0.33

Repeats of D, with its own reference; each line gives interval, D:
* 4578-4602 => 4598.0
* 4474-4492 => 4478.0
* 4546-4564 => 4550.0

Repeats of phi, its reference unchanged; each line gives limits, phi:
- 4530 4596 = 4541.0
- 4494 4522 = 4505.0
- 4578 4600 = 4592.0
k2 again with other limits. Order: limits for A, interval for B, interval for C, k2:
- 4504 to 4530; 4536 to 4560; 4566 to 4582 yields 0.26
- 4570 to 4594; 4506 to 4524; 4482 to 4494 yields 0.68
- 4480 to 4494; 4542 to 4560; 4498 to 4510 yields 0.37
